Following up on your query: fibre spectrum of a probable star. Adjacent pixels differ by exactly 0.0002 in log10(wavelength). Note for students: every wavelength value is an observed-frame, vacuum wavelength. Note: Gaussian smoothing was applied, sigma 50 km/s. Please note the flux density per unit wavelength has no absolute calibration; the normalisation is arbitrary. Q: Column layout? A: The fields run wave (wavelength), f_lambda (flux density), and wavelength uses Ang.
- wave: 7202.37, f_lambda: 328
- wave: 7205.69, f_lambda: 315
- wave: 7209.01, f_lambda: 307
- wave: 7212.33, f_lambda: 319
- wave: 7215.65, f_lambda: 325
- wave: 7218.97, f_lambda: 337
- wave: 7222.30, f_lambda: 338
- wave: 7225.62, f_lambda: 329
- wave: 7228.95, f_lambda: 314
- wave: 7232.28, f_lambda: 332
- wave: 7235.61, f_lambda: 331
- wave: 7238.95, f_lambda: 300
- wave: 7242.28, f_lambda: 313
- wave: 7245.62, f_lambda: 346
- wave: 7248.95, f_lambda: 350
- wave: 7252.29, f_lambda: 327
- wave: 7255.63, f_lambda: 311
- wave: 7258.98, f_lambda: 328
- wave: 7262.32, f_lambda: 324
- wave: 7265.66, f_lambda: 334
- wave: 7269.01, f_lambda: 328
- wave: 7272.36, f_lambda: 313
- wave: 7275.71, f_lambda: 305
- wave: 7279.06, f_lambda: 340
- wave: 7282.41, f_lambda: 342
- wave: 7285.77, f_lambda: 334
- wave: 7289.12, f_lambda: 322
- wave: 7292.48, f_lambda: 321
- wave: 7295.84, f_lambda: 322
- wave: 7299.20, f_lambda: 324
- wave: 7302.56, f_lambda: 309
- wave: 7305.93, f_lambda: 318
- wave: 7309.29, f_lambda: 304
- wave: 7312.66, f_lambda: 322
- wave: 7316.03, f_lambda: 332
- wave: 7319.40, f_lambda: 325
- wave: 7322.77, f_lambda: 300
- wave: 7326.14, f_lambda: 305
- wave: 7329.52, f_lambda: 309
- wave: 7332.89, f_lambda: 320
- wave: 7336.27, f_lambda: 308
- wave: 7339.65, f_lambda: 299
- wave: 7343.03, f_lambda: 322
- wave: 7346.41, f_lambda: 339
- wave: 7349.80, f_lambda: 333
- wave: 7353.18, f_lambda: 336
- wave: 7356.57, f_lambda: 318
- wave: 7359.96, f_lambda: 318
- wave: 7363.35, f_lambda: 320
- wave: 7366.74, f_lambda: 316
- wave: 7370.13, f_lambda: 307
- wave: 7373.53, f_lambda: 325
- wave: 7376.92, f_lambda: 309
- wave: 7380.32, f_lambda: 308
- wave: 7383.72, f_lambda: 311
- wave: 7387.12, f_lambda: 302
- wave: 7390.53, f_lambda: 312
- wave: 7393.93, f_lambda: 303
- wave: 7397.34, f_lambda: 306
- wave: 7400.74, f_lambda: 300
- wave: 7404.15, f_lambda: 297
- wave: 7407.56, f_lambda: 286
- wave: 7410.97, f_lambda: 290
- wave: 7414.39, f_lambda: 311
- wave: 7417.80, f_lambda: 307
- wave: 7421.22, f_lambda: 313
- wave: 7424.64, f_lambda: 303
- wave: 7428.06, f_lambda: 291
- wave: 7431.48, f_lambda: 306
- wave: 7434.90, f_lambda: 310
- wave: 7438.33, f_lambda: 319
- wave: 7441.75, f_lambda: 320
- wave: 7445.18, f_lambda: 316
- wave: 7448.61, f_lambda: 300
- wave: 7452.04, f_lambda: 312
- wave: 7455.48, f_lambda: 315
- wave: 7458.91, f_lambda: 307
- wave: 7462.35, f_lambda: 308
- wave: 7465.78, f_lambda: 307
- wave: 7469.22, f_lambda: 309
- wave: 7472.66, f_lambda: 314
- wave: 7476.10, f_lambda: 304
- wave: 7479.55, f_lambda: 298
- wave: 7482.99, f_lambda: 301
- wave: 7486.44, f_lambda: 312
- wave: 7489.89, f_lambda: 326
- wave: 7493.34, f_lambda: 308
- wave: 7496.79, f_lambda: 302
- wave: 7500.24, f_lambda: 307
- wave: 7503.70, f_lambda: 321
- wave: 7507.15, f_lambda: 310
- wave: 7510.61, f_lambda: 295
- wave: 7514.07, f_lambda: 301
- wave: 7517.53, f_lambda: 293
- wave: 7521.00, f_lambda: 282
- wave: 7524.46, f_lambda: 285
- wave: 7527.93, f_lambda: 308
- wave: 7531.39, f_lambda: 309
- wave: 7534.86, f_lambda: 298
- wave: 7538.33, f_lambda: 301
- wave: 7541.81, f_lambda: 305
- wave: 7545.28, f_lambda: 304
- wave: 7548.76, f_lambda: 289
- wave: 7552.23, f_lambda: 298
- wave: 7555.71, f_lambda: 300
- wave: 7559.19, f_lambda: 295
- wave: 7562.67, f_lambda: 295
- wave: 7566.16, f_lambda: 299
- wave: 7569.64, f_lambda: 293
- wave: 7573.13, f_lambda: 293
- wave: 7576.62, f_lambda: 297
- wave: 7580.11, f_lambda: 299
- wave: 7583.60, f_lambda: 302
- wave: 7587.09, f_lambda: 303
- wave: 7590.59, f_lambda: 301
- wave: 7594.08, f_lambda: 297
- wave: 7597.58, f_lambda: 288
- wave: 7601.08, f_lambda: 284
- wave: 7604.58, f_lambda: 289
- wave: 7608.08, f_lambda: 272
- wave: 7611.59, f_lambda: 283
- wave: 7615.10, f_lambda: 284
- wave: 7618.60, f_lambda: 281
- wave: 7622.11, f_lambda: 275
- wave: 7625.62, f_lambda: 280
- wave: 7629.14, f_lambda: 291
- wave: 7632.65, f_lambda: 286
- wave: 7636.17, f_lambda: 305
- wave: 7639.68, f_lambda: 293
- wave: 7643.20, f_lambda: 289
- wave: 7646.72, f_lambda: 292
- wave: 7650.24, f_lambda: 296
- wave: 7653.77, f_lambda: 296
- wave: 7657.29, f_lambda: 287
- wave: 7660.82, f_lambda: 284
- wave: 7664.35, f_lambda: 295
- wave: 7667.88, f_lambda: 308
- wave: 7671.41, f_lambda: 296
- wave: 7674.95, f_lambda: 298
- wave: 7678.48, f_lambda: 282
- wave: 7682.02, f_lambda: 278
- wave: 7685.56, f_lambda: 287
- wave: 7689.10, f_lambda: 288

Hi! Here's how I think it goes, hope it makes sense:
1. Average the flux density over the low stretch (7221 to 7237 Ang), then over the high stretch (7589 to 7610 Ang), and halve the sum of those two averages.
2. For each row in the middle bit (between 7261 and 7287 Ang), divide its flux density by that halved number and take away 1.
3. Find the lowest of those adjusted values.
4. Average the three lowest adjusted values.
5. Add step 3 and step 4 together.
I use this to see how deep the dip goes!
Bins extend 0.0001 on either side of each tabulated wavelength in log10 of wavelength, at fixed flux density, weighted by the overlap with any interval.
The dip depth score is 0.01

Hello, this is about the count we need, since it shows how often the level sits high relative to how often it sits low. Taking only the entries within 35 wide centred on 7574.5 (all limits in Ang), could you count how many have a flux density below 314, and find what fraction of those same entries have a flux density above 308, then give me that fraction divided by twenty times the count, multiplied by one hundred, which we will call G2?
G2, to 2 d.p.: 0.00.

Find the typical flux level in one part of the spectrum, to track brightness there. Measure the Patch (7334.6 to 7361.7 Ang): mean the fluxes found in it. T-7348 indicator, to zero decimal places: 322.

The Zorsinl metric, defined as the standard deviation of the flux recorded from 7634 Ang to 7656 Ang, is 5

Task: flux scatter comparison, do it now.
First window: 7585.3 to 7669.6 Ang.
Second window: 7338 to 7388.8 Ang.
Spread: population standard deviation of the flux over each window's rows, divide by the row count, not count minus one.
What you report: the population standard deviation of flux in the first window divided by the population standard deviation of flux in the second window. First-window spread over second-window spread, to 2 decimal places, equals 0.77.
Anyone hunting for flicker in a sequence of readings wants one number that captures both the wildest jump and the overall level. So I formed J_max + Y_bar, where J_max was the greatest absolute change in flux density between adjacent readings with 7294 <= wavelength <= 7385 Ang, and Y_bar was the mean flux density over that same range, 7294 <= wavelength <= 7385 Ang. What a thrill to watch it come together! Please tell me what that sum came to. 342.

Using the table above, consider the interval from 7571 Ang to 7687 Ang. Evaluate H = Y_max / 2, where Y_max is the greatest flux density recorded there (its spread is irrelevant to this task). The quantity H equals 154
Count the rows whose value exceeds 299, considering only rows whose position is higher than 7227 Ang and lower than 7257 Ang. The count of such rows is 9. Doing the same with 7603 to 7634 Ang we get 0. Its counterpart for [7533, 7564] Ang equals 4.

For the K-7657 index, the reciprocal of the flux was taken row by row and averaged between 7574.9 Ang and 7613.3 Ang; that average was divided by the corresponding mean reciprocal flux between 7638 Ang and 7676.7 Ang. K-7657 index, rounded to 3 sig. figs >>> 1.01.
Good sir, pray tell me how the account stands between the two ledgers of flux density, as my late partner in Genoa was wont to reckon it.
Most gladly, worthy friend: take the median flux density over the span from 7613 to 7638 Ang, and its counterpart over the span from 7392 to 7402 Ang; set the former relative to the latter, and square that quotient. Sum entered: 0.88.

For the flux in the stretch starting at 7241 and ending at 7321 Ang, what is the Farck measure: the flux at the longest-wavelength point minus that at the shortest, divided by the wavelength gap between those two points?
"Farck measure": 0.156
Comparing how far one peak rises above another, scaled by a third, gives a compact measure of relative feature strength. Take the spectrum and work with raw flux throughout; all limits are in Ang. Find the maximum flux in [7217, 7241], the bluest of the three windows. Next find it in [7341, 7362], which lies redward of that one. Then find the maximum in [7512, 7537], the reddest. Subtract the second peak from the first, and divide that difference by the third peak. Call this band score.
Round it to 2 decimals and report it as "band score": 0.00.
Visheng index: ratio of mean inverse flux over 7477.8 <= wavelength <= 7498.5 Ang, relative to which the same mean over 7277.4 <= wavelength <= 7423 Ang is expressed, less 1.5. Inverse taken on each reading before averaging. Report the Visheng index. -0.522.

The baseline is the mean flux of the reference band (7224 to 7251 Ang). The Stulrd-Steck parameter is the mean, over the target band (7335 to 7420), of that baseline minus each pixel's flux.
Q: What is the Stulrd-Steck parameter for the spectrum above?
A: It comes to 16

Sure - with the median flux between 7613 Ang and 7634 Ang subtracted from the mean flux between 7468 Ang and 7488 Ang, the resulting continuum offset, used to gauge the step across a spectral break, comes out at 24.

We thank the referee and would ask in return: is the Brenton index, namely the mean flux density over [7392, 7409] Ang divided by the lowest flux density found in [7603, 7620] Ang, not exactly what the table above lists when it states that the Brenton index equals 1.10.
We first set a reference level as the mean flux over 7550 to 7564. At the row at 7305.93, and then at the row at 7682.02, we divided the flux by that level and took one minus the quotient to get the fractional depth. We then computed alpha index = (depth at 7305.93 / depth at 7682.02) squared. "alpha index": 1.2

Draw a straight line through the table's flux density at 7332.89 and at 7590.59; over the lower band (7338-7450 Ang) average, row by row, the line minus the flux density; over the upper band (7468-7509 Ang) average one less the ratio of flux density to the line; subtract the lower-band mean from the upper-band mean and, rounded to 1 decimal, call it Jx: -4.8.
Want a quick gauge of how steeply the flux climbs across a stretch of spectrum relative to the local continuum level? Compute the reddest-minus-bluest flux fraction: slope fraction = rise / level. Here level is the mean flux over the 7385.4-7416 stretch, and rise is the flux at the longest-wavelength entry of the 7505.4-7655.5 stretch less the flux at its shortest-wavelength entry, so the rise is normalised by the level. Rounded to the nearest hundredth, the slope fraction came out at -0.05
